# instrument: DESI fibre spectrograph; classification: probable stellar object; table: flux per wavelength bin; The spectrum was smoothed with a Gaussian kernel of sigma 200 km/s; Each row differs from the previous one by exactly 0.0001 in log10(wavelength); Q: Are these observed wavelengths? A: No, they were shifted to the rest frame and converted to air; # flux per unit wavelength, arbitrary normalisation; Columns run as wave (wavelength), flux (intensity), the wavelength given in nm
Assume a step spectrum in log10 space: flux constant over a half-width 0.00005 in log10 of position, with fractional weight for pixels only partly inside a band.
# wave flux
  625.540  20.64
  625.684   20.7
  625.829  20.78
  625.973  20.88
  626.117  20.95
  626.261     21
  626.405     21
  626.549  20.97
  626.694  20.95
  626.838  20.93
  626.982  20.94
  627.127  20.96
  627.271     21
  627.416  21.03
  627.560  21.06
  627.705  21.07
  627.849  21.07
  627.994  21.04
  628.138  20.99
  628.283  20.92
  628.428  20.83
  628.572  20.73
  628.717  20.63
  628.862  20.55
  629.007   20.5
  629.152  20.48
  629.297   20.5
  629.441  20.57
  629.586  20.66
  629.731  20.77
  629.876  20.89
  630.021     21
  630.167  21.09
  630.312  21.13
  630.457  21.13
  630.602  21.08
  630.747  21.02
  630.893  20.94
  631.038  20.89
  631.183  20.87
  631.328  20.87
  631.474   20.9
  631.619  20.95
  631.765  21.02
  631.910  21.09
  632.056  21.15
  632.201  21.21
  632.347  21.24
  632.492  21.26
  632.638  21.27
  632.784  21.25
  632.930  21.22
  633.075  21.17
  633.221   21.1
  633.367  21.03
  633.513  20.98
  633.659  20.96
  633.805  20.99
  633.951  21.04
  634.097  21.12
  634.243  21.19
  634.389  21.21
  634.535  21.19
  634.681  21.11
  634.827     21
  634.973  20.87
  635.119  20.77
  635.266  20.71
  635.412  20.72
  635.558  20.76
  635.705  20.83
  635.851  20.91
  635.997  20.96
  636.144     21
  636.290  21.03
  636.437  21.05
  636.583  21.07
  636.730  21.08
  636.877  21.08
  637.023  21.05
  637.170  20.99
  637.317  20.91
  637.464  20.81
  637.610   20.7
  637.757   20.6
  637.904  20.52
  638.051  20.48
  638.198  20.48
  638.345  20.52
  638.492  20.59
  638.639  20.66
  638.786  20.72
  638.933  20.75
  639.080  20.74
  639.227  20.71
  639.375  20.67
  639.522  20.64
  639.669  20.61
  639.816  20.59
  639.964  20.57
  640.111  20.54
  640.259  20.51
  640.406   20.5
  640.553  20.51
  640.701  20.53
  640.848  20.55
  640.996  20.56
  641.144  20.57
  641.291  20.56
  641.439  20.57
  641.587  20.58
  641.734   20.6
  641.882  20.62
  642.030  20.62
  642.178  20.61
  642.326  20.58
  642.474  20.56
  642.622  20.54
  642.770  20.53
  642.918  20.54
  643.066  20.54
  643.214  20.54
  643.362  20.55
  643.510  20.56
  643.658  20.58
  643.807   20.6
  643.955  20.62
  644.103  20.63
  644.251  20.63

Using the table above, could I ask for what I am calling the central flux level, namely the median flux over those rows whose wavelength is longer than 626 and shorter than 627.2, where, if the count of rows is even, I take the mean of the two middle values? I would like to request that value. 21.0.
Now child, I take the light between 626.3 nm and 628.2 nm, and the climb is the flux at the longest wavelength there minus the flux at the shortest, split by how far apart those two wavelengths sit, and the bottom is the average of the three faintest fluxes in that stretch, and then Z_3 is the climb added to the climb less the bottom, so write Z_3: -21.0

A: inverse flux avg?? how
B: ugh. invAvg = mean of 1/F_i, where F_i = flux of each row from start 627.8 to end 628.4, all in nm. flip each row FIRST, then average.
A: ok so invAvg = 0.0476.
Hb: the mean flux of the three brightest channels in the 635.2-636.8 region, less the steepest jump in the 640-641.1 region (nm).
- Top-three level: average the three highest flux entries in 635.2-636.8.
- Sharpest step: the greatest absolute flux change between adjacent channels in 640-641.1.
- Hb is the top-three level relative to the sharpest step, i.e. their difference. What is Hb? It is 21.0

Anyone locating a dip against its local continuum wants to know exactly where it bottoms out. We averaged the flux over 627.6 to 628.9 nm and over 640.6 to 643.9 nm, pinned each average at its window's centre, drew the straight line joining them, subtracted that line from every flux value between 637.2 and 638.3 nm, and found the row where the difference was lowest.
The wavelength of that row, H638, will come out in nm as 638.051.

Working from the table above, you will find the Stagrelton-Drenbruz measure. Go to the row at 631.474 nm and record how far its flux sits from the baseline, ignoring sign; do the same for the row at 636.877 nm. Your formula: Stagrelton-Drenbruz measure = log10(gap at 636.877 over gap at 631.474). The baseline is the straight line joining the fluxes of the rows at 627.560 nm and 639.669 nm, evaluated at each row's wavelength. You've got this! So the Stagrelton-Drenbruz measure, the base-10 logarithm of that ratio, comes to 1.4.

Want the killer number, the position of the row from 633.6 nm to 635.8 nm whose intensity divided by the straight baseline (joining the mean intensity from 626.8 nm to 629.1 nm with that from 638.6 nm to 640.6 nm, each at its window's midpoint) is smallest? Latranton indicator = 635.266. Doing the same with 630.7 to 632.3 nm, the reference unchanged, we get 631.183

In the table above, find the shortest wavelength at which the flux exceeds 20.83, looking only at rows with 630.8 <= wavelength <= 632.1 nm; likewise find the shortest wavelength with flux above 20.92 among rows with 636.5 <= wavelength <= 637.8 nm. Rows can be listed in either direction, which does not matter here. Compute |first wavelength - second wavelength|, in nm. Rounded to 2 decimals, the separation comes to 5.69 nm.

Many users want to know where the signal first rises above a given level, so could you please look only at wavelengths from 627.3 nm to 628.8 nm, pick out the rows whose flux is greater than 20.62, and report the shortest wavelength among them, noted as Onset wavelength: 627.416 nm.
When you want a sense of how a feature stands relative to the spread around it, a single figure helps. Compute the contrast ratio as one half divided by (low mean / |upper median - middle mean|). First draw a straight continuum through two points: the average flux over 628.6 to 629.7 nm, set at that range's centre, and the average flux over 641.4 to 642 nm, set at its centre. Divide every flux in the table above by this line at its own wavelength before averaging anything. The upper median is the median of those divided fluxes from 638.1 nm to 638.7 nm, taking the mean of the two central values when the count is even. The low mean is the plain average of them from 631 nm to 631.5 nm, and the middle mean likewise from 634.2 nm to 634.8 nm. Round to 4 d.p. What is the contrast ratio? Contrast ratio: 0.0151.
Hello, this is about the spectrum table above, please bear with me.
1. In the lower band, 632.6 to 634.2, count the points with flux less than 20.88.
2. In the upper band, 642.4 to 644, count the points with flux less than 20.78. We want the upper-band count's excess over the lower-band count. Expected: 11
